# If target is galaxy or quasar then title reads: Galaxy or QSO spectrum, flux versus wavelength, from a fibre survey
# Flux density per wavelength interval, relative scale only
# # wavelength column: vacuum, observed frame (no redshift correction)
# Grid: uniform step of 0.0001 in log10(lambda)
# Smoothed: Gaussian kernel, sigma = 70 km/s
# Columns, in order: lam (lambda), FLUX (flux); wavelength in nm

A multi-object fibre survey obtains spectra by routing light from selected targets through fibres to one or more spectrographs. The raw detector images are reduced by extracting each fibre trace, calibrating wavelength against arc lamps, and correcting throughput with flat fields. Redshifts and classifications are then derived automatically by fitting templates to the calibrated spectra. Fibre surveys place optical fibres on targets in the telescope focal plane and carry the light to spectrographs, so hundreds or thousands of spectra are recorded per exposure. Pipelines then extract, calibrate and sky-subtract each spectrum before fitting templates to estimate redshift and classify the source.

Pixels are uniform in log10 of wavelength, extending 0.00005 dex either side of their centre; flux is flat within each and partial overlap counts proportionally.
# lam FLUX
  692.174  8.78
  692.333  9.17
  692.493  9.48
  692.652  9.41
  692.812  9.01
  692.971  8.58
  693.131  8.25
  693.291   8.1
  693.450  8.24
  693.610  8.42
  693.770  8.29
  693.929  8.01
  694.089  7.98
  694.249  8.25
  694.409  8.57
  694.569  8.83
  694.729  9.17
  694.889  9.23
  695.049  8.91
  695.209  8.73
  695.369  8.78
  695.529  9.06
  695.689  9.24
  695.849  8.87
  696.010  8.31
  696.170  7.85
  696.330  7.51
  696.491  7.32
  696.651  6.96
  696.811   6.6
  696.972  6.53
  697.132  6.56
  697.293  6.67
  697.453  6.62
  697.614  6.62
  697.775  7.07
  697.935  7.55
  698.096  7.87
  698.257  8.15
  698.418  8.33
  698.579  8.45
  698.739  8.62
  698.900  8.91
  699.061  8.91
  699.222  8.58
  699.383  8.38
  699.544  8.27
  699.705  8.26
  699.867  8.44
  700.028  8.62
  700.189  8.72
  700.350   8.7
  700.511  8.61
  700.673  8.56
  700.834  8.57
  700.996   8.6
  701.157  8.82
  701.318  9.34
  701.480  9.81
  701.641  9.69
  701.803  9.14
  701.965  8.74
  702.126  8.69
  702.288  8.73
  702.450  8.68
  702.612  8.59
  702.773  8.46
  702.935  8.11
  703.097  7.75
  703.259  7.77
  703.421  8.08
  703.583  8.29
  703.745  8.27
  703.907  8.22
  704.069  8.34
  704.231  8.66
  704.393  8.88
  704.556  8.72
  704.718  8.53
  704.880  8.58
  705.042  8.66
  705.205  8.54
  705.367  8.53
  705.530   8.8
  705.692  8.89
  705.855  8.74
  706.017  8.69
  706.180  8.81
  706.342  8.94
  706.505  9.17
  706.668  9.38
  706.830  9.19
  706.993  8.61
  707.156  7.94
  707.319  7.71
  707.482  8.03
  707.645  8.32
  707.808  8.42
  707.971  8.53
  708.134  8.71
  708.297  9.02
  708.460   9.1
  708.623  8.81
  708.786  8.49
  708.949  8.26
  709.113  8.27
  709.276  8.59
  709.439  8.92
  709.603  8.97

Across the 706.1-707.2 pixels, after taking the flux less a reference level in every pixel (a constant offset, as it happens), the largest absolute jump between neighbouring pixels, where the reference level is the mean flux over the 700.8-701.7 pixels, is 0.67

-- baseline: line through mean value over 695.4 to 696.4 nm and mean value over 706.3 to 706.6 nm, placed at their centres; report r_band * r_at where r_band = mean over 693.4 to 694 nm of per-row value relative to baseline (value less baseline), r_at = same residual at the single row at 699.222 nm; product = 0.01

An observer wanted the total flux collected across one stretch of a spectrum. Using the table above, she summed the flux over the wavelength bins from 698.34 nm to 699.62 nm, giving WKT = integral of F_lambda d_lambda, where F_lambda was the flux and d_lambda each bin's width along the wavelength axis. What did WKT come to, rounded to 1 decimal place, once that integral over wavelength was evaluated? 11.0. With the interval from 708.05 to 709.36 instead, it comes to 11.3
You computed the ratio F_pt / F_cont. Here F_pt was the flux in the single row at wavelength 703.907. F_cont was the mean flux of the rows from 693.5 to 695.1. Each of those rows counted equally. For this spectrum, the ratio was 0.96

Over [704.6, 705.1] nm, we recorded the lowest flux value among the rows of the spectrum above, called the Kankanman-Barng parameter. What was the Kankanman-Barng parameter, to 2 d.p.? 8.53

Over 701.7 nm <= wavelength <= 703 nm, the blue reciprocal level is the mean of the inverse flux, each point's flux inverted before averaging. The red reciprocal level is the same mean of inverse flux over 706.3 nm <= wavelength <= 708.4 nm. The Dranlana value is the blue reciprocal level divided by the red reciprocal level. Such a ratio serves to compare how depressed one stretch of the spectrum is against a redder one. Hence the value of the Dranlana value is 0.99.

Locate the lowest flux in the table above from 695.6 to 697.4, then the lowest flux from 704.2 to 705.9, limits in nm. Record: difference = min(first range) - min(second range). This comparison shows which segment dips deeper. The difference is -2.0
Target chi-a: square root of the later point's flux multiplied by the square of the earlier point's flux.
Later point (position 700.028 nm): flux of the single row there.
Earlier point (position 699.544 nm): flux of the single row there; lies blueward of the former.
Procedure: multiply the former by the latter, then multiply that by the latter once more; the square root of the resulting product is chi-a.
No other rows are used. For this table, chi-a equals 24.3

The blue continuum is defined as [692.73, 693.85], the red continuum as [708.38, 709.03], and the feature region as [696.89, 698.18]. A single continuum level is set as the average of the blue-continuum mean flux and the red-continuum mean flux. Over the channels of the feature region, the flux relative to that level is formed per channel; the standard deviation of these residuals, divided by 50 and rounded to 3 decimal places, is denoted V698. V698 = 0.010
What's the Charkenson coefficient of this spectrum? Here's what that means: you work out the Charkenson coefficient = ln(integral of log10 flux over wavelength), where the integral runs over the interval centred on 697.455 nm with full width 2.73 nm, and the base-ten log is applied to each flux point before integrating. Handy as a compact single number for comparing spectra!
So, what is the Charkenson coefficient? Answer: 0.86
